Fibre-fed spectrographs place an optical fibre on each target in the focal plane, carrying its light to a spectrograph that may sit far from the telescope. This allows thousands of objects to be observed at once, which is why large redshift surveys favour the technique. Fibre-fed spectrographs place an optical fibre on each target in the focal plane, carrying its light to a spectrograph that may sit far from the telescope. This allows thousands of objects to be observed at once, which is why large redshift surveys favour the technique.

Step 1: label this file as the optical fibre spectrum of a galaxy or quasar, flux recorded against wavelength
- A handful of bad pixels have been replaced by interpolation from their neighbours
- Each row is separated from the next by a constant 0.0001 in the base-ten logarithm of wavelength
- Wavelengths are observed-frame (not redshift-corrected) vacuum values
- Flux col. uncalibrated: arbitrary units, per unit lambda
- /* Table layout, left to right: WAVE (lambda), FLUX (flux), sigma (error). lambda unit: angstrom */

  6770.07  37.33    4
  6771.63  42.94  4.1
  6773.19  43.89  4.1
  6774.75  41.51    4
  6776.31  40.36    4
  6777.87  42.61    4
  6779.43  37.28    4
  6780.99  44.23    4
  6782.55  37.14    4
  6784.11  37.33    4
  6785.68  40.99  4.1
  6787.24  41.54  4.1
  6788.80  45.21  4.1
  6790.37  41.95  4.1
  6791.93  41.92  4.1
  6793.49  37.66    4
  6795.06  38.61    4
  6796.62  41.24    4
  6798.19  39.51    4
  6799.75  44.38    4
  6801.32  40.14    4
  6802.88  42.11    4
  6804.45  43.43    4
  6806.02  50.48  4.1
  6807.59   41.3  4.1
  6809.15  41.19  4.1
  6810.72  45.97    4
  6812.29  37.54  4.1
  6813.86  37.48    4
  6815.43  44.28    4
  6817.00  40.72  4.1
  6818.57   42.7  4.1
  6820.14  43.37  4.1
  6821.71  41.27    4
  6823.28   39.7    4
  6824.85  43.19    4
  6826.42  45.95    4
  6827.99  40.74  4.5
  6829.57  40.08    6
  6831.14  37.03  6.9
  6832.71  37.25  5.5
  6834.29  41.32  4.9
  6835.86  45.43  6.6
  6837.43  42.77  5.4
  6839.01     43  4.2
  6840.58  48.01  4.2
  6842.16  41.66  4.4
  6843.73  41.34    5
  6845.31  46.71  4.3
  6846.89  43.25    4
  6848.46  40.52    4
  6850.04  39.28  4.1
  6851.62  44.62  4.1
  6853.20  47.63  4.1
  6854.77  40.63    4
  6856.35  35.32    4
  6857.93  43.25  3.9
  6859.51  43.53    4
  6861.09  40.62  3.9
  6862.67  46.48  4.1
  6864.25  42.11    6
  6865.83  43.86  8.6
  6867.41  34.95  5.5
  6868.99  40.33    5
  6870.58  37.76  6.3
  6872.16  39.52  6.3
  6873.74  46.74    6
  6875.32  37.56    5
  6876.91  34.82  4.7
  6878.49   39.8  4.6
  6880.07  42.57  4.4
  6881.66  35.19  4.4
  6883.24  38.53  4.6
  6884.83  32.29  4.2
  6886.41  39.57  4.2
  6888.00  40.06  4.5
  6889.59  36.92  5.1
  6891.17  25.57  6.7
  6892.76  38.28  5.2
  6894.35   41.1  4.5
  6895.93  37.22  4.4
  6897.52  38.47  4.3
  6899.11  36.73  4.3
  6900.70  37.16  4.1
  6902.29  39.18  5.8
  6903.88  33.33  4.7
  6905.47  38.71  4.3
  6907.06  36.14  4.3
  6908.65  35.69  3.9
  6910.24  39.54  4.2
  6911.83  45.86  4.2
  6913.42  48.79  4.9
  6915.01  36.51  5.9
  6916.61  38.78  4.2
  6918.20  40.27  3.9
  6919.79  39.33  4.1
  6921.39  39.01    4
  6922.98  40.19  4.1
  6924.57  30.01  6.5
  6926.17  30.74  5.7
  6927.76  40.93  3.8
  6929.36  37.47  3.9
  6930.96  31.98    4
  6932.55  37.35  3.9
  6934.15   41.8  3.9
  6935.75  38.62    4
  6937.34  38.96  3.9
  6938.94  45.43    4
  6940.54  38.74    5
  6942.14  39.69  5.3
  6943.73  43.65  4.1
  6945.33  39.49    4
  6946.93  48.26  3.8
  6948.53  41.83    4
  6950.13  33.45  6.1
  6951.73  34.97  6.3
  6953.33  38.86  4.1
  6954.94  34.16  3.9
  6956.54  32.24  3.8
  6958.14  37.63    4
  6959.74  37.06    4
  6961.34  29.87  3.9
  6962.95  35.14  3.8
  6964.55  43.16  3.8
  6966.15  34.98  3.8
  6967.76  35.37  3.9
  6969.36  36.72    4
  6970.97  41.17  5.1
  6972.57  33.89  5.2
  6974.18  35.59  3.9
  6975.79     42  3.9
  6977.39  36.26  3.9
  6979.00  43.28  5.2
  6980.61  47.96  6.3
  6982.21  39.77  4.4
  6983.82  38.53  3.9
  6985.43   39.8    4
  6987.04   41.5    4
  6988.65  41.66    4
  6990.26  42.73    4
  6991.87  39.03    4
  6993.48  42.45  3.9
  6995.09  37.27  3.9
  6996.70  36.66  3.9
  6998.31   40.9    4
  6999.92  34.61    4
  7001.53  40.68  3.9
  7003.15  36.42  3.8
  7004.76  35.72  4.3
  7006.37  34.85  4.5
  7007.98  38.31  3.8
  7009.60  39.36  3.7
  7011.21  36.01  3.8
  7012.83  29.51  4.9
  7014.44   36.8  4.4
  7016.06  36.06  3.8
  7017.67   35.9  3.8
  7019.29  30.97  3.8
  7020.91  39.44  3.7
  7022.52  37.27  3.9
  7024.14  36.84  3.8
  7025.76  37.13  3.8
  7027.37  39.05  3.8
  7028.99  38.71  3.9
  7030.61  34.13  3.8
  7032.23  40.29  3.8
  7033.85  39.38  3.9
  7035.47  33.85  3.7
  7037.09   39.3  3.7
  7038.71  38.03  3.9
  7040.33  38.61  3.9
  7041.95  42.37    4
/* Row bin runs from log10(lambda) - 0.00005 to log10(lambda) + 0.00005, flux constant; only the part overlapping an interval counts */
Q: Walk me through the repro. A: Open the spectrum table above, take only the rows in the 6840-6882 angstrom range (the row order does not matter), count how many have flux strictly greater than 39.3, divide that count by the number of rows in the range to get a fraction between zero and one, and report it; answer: 0.74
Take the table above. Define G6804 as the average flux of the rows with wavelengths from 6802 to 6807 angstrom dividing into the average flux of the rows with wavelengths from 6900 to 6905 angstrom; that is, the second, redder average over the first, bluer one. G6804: 0.81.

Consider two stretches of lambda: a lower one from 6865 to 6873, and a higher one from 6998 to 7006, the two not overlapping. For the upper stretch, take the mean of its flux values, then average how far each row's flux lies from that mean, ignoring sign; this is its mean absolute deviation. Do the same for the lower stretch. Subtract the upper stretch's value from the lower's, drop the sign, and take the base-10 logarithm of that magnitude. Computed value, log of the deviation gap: -0.8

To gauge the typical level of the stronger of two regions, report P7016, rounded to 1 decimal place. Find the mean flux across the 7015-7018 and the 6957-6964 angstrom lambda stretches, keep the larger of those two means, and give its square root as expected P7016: 6.0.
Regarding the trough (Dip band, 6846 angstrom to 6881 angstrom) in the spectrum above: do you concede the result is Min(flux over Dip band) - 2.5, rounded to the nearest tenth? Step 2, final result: 32.3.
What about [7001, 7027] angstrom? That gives 27.0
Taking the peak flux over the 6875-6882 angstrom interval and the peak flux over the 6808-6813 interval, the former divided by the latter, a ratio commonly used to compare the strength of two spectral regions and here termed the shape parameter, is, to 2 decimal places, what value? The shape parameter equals 0.93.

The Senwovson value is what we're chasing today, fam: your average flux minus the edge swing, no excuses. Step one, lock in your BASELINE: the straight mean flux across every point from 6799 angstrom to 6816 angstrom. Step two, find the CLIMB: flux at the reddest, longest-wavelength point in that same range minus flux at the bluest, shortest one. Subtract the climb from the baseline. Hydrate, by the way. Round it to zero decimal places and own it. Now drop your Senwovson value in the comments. 43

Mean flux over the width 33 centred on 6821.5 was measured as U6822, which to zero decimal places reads 42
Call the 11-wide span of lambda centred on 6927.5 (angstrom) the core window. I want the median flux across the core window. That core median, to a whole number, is 37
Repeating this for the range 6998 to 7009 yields 36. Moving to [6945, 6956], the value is 39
